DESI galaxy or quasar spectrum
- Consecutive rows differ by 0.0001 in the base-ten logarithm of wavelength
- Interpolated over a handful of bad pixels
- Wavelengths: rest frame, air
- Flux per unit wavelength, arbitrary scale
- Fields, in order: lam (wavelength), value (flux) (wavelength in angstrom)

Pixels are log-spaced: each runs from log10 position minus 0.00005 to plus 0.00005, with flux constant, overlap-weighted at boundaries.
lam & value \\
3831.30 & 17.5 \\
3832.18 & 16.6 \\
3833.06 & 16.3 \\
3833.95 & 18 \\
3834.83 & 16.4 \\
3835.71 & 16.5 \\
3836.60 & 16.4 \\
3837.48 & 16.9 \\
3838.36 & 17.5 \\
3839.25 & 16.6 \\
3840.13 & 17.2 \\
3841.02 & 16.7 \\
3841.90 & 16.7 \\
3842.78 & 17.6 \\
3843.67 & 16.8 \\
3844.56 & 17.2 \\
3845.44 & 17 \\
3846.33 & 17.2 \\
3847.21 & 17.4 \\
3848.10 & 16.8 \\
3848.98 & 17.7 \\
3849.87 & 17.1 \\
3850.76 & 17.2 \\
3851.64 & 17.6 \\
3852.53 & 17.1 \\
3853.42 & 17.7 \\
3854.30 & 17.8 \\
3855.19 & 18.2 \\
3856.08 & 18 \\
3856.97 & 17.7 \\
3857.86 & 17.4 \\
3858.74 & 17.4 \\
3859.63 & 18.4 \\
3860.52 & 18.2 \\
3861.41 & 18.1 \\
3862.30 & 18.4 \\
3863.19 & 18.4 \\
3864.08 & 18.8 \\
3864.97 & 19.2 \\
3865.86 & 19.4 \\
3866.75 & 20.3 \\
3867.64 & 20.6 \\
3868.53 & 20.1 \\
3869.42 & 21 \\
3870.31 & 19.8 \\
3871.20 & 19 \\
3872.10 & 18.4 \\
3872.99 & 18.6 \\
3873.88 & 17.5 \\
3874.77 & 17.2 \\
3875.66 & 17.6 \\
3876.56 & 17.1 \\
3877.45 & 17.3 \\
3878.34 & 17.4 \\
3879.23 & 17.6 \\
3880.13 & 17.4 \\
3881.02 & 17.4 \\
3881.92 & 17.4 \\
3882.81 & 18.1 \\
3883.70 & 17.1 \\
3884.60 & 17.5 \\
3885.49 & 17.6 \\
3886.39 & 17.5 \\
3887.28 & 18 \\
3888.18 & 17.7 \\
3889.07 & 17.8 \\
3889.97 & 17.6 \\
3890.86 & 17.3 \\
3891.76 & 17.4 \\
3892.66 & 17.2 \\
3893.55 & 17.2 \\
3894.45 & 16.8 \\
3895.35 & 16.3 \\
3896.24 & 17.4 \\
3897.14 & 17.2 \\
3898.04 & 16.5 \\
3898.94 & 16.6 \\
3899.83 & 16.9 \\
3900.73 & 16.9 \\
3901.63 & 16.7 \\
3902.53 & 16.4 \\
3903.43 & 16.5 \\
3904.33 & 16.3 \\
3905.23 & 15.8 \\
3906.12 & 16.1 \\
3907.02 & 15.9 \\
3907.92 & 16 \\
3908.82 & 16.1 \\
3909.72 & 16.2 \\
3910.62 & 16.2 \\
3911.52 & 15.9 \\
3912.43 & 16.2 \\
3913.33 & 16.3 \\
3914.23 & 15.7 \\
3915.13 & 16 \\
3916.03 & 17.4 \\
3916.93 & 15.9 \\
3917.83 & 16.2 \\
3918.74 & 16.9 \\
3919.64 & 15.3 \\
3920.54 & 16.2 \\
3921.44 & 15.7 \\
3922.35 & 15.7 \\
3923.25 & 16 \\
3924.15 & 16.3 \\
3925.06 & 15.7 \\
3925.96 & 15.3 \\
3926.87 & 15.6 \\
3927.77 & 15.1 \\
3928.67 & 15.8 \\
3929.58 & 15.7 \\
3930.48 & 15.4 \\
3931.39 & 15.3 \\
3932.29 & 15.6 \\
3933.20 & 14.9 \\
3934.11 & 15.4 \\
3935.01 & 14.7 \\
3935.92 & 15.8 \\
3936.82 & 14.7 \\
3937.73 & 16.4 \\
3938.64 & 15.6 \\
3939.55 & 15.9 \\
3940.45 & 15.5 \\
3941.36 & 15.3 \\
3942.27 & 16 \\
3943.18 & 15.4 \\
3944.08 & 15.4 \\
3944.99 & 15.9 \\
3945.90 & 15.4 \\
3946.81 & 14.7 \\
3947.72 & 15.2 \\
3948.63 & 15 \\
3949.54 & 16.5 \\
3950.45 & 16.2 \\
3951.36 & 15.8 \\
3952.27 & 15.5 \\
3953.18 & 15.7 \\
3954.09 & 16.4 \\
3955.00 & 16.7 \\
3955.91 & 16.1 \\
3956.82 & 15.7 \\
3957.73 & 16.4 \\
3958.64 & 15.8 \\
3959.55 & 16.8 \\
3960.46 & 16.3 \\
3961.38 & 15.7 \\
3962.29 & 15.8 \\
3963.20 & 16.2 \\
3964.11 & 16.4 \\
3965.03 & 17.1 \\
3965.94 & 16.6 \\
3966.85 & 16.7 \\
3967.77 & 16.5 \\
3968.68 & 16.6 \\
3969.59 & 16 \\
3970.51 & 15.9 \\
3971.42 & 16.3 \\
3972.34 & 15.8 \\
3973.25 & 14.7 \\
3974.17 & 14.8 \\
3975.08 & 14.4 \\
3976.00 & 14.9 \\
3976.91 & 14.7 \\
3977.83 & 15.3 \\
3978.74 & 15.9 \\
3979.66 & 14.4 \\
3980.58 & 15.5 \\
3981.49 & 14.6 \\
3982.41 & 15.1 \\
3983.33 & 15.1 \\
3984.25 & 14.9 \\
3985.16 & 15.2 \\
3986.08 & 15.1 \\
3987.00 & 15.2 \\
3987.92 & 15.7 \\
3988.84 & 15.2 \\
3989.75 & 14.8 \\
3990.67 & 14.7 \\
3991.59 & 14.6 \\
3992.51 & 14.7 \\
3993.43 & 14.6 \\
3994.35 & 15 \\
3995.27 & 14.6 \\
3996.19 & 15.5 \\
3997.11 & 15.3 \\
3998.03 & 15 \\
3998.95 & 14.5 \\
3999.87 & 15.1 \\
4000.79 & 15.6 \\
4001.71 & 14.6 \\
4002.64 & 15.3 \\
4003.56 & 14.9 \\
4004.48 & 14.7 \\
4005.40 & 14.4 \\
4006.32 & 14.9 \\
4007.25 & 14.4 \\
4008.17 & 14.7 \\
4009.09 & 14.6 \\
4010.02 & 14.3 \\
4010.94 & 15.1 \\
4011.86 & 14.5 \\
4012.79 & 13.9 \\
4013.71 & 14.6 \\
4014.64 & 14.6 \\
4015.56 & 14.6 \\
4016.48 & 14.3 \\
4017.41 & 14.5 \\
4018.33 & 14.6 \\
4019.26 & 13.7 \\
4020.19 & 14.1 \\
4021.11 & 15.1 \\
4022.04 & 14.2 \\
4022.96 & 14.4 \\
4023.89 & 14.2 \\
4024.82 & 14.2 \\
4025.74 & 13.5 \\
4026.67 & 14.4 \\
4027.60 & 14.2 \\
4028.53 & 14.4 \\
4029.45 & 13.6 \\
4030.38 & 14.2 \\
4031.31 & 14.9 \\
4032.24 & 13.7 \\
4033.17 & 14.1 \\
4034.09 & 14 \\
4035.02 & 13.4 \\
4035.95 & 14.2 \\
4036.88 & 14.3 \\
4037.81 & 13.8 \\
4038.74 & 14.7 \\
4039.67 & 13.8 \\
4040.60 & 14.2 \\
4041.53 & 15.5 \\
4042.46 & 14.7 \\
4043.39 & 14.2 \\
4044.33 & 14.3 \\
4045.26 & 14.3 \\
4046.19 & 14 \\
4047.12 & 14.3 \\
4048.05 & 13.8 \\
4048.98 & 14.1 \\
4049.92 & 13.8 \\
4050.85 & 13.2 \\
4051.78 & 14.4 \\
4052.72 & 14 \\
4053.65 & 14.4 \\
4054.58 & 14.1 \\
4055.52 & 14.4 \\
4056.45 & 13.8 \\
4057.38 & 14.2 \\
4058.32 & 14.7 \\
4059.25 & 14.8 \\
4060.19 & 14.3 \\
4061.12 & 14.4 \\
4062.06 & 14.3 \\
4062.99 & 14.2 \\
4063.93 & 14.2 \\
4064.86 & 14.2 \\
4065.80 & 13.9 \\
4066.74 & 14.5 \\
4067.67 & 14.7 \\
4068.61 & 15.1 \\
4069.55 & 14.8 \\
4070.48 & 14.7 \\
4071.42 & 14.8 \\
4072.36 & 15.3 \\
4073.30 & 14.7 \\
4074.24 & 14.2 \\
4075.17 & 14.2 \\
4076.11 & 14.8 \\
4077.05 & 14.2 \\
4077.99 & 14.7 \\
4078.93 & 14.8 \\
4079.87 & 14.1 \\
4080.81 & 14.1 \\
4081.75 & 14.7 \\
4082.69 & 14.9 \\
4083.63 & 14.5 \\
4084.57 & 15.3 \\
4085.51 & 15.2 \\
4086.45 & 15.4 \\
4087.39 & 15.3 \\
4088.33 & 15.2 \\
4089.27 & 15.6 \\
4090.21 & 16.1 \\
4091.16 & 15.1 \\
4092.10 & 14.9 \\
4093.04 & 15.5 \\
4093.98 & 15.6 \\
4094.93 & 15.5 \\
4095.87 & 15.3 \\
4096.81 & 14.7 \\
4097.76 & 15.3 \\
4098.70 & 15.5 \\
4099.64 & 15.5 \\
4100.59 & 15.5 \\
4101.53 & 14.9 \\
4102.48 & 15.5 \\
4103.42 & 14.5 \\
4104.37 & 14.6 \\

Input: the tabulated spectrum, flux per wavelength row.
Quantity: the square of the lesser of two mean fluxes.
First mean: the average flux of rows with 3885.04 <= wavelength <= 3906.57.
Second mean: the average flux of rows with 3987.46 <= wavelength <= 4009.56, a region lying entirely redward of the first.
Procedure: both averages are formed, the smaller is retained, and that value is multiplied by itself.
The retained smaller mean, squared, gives 222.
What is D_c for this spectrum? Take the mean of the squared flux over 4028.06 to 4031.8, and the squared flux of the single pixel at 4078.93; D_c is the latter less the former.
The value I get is 15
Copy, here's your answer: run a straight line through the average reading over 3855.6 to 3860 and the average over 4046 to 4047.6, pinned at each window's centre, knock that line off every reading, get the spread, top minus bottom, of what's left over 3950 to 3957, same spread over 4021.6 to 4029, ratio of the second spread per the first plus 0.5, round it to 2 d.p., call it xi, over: 1.26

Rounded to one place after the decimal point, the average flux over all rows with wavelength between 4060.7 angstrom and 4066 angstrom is 14.2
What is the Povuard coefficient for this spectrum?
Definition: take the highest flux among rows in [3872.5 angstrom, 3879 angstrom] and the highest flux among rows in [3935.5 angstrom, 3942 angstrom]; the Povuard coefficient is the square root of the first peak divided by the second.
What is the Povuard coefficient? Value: 1.065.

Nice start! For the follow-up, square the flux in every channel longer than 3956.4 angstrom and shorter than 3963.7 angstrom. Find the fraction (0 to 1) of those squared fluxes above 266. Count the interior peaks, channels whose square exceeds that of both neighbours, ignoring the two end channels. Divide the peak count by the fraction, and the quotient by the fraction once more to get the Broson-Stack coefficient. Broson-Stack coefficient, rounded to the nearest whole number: 32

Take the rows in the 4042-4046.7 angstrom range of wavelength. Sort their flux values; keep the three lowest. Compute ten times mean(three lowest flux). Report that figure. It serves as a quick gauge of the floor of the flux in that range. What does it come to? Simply 142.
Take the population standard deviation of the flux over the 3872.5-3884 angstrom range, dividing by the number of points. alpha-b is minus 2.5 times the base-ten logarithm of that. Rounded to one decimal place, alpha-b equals 1.0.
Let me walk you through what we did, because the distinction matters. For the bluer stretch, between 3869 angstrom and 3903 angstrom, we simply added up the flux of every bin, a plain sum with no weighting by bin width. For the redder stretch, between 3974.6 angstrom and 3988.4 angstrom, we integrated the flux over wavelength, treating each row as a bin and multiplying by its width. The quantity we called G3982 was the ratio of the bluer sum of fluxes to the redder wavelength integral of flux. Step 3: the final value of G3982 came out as 3.2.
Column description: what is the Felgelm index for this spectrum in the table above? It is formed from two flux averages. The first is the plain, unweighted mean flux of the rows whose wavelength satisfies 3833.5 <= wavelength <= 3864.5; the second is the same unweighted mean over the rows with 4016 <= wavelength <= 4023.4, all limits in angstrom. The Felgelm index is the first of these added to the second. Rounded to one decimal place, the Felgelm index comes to 31.8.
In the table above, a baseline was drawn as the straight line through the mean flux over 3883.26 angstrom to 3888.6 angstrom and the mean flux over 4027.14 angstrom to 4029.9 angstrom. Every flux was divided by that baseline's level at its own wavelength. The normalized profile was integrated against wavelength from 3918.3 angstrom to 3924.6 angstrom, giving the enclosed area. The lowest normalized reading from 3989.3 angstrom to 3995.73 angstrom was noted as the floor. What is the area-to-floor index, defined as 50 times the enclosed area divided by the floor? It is 311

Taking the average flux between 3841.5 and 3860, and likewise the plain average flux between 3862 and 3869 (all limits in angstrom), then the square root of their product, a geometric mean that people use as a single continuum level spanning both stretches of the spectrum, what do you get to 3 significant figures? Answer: 18.4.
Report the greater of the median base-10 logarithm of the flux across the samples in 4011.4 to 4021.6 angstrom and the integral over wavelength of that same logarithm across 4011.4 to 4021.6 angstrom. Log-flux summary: 11.8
